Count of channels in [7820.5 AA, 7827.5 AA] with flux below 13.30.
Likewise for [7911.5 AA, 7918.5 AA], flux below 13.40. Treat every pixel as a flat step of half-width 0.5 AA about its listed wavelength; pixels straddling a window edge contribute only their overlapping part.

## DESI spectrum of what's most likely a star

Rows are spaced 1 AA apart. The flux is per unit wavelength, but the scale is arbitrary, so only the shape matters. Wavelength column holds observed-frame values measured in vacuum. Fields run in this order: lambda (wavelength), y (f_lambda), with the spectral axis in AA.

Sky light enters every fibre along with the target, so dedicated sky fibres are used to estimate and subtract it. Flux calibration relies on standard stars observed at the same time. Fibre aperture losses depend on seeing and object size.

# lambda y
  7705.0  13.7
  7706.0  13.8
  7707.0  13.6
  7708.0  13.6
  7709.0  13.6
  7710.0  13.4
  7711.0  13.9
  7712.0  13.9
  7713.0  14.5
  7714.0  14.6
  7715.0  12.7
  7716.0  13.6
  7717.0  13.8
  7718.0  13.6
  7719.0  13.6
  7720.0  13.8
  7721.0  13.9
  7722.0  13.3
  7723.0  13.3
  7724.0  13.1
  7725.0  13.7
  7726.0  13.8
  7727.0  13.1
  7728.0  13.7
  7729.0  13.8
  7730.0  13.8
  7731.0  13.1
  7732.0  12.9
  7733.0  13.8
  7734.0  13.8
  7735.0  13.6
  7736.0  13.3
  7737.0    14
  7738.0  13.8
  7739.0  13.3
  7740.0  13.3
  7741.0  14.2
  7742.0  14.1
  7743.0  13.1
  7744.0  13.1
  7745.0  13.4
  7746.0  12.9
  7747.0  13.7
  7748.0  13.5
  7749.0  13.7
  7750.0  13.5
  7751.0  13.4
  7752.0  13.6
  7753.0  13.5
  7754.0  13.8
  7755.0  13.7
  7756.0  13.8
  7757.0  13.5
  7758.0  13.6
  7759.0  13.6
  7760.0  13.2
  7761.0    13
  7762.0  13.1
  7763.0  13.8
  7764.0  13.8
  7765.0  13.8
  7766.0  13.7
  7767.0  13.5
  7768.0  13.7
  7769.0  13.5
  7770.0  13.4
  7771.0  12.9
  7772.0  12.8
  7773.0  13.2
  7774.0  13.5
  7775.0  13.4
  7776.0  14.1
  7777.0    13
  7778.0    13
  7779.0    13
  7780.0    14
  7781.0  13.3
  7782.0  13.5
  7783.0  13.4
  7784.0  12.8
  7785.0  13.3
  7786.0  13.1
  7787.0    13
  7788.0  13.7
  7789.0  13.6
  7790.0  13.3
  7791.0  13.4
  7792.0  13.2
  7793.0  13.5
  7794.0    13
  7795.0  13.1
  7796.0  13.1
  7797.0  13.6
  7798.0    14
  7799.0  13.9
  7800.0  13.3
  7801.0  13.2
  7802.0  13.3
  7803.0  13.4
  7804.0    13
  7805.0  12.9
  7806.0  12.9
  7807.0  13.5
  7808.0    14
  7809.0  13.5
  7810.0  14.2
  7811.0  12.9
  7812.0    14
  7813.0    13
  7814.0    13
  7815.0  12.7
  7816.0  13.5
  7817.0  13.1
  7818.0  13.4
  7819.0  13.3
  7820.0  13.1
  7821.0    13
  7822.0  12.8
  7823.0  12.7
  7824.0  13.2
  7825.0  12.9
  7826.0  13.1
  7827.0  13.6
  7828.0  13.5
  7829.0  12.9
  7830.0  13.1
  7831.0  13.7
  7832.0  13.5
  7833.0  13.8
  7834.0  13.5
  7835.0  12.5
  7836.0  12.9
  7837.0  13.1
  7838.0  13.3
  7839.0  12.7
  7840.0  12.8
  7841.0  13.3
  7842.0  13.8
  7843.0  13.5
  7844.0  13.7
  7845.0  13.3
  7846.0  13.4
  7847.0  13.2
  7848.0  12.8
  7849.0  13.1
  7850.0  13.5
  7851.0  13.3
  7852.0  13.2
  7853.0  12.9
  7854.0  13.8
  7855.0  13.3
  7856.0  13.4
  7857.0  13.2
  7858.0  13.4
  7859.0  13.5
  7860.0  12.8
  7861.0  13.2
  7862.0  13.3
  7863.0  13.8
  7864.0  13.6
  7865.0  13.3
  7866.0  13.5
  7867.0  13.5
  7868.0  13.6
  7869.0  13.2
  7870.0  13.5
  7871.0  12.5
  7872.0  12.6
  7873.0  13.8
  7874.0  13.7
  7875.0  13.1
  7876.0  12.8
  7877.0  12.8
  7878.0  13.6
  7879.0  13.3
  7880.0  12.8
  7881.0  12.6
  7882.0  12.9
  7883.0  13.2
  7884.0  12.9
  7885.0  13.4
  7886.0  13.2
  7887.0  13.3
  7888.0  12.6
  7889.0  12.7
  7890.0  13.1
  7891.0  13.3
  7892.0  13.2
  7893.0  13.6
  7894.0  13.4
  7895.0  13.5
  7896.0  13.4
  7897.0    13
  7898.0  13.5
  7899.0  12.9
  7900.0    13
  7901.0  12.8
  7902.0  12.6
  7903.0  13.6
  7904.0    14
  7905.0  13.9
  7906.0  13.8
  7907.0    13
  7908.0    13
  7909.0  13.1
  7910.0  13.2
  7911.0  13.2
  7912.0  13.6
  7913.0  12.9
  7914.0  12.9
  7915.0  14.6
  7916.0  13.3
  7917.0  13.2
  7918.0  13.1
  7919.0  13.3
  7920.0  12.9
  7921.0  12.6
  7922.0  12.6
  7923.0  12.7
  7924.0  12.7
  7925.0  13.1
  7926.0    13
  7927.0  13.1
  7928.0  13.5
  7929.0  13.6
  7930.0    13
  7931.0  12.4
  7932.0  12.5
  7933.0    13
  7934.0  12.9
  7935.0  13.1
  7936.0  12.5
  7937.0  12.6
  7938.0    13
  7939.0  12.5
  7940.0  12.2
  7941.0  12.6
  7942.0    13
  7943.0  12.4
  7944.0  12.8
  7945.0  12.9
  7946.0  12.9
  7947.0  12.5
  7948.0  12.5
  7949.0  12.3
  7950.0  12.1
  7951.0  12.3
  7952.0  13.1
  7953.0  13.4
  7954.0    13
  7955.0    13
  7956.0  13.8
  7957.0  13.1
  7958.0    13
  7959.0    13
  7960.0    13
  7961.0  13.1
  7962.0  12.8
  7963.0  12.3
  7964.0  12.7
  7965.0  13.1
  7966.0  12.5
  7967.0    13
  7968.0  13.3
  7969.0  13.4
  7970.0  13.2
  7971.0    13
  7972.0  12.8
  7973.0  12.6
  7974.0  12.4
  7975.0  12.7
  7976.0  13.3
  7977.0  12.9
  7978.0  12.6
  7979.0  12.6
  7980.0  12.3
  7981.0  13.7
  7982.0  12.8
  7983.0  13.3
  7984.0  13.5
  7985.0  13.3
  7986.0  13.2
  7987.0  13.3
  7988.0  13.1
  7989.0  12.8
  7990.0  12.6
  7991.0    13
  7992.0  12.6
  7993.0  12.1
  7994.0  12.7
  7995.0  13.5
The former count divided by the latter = 1.2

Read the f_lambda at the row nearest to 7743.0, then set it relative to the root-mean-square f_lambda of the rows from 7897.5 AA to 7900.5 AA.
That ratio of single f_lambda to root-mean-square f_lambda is 1.00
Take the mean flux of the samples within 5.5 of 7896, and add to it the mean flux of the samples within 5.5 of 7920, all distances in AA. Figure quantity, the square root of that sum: 5.13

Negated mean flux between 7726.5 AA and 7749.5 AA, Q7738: -13.5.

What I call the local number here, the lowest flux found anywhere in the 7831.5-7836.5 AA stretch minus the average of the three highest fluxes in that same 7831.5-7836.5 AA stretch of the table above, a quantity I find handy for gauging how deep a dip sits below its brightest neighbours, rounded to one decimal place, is -1.1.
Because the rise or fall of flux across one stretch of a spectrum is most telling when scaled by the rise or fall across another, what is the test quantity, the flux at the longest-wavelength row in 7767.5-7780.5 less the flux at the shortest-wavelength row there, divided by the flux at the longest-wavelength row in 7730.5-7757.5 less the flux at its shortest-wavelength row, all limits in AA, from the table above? 0.75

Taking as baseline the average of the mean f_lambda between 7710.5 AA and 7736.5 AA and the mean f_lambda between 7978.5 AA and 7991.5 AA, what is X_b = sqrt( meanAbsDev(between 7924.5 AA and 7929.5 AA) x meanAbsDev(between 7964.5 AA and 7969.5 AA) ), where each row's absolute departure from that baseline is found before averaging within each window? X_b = 0.27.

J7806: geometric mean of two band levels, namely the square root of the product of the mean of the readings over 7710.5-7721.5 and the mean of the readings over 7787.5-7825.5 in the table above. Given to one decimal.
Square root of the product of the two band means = 13.5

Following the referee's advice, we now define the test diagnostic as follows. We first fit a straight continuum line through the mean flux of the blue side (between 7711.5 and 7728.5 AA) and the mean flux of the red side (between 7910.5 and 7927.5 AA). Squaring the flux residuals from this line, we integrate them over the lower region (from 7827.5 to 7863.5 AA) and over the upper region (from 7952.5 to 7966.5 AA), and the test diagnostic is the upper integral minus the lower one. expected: -2.4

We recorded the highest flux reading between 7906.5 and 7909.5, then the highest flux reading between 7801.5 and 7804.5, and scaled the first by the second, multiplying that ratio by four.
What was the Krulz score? 3.9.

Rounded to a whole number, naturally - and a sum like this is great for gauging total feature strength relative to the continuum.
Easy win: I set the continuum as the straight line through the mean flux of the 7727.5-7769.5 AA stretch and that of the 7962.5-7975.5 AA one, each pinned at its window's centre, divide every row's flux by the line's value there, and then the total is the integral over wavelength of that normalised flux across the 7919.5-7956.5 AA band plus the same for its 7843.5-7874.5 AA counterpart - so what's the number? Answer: 68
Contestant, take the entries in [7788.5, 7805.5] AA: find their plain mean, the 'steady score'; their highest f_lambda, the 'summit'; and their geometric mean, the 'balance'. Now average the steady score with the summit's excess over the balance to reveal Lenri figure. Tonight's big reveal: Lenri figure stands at 7.00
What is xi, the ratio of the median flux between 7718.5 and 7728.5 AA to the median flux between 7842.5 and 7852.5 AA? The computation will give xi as 1.03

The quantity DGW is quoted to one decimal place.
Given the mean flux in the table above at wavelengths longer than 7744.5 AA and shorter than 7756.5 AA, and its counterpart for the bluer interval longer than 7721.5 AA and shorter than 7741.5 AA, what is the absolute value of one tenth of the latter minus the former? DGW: 12.2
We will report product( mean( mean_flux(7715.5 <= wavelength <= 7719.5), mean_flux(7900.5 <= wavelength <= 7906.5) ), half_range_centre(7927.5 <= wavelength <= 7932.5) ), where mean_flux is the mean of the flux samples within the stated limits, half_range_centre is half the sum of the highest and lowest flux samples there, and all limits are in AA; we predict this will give 176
